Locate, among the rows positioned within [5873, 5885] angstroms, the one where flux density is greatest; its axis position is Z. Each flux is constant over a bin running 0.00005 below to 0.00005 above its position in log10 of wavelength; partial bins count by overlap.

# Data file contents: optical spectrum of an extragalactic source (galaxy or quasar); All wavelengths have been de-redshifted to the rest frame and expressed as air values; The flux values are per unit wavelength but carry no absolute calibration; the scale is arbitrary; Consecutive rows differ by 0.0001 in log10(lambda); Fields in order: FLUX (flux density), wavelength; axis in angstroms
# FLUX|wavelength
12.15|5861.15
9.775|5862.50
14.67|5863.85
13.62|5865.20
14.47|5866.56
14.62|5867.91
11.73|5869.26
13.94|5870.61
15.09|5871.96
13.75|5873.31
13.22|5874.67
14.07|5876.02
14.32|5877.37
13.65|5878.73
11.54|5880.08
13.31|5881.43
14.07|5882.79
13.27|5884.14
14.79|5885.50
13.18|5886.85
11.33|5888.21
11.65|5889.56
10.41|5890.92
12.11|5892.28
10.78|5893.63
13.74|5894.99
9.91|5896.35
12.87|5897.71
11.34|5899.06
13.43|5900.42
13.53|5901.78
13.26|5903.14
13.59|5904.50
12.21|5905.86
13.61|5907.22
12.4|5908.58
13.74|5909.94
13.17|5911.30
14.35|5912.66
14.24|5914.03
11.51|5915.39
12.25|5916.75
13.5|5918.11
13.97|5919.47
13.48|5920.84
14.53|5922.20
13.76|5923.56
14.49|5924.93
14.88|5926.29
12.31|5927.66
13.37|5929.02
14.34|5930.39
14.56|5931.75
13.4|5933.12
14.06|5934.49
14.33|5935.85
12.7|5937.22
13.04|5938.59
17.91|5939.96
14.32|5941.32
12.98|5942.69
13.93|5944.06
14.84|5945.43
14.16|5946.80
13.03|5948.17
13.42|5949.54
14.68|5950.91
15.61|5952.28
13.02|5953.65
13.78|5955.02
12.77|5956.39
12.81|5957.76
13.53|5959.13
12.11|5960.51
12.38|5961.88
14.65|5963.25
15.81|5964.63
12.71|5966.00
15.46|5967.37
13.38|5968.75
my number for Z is 5877.37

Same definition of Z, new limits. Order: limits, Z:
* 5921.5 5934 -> 5926.29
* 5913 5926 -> 5922.20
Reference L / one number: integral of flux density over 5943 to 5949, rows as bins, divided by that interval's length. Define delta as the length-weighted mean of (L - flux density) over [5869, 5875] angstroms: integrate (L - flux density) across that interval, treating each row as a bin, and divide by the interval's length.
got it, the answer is 0.2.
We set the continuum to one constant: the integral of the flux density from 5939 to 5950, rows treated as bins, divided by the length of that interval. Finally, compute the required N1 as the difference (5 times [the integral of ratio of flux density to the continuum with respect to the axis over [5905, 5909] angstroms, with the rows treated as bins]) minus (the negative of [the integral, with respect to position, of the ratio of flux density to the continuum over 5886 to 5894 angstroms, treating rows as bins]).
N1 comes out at 24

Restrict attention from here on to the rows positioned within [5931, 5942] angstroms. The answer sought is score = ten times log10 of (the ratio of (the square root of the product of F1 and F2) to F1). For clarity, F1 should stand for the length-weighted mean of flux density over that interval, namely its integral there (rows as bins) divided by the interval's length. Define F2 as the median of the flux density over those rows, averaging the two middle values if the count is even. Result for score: -0.02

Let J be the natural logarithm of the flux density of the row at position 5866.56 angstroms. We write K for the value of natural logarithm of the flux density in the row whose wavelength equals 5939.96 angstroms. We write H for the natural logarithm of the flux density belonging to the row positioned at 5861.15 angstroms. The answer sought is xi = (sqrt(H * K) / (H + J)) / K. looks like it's 0.180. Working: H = 2.50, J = 2.67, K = 2.89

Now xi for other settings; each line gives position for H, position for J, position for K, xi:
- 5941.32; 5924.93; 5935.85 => 0.187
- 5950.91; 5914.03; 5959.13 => 0.190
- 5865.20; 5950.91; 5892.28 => 0.193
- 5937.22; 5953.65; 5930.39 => 0.191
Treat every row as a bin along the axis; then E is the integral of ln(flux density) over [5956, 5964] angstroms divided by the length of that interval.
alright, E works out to 2.57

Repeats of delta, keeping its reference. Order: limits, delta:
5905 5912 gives 0.9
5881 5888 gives 0.3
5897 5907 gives 1.0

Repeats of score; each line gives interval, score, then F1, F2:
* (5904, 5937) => 0.02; 13.6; 13.7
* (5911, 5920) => 0.04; 13.3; 13.5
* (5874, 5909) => 0.08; 12.8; 13.2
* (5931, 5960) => -0.02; 13.9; 13.8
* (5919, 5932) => 0.03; 13.9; 14.2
